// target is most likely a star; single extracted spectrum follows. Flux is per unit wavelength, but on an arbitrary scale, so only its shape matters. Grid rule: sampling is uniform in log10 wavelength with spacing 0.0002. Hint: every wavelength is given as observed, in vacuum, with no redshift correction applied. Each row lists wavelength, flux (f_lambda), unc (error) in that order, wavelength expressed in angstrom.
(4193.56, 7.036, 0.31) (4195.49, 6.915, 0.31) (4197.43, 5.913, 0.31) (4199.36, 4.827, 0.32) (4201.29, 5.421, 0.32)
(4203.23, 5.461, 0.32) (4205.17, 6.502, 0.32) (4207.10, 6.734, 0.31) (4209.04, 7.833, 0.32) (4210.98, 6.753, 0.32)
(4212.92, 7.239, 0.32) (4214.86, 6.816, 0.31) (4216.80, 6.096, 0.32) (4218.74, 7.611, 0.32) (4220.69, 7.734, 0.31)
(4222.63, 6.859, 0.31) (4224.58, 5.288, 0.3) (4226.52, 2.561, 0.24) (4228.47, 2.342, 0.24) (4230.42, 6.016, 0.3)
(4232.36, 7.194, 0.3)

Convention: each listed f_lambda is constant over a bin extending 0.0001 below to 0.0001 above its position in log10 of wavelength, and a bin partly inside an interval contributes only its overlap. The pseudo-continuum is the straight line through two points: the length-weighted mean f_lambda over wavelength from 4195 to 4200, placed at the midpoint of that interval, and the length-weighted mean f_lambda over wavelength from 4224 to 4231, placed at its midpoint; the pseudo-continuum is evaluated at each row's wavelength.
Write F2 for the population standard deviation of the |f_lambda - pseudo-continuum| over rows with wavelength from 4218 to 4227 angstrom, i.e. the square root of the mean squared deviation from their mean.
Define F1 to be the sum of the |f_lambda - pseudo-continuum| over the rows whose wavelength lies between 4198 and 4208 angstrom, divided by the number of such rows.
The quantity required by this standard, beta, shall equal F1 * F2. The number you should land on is 0.68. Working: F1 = 0.8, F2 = 0.9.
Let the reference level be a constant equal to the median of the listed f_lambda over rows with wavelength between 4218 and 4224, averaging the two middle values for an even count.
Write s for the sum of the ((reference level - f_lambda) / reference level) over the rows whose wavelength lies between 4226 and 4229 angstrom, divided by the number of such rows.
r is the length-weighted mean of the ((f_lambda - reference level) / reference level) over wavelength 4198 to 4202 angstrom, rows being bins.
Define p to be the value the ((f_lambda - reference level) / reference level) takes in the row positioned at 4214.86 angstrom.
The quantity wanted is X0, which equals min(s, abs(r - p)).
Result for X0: 0.22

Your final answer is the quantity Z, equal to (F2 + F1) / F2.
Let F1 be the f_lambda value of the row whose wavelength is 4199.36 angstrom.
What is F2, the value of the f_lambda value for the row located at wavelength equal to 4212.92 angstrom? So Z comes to 1.7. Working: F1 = 4.827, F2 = 7.239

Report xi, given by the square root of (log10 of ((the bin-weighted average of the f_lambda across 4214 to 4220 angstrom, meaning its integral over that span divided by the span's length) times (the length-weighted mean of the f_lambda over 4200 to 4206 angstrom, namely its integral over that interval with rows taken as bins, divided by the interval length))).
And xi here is 1.26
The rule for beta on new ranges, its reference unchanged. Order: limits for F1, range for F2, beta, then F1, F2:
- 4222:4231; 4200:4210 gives 1.80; 1.8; 1.0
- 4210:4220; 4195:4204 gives 0.91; 2.2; 0.4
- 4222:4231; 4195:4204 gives 0.75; 1.8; 0.4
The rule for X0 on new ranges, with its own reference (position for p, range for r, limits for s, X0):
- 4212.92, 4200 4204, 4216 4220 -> 0.10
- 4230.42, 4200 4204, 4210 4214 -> 0.08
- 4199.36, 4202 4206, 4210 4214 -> 0.08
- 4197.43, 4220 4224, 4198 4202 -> 0.15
